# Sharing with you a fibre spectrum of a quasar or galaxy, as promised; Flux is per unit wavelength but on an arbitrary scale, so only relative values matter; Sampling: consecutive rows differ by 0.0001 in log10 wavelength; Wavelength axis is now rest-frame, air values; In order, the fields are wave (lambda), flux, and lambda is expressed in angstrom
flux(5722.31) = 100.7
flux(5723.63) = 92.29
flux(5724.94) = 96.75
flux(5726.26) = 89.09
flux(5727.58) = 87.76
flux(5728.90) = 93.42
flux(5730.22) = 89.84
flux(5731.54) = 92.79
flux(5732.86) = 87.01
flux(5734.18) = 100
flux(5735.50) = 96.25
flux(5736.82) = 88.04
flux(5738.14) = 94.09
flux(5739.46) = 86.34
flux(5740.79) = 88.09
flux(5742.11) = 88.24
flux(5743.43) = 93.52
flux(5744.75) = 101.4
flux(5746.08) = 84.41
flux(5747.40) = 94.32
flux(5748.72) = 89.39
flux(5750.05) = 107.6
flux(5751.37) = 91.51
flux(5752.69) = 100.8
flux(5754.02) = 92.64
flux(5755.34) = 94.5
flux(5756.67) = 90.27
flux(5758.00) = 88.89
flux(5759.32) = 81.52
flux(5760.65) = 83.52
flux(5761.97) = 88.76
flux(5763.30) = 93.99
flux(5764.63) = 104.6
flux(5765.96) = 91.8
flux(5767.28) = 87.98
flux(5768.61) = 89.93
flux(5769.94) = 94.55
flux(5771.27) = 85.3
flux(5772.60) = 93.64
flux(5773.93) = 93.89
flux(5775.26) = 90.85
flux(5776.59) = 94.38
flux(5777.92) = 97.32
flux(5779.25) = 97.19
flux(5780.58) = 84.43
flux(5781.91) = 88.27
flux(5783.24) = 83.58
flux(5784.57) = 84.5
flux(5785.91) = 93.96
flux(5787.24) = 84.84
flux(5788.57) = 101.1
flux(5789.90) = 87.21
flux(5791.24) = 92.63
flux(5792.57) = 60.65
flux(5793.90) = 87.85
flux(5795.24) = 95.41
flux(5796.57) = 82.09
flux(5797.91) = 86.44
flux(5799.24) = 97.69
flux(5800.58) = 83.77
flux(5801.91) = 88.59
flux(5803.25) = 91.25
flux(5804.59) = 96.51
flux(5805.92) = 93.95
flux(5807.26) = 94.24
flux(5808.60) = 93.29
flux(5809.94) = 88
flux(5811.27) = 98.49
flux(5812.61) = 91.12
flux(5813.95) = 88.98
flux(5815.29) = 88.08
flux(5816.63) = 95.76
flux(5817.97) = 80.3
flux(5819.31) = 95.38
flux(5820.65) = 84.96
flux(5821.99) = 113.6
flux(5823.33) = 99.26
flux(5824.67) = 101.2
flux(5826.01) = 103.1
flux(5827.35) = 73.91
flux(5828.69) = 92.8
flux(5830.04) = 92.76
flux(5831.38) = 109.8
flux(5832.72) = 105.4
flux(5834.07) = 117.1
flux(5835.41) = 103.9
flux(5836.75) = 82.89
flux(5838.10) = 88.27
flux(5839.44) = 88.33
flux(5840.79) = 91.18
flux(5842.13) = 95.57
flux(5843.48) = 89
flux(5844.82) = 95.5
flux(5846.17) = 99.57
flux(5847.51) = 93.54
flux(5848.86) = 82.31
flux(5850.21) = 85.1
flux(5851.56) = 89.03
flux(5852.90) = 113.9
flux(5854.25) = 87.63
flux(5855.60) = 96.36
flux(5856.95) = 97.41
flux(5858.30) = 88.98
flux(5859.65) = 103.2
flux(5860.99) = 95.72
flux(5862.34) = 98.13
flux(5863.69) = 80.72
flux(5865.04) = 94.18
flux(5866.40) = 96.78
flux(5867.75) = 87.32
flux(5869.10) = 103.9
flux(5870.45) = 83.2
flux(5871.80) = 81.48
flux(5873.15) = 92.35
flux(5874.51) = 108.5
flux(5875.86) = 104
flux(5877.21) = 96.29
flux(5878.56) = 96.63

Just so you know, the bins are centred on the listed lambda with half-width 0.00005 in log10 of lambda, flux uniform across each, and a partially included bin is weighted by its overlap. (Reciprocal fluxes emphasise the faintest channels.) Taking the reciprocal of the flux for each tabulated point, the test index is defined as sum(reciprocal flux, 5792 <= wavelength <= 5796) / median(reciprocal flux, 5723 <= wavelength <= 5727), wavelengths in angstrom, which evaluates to 3.54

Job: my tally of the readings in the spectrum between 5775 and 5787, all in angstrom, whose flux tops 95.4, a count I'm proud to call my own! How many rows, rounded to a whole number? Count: 2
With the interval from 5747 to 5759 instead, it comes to 2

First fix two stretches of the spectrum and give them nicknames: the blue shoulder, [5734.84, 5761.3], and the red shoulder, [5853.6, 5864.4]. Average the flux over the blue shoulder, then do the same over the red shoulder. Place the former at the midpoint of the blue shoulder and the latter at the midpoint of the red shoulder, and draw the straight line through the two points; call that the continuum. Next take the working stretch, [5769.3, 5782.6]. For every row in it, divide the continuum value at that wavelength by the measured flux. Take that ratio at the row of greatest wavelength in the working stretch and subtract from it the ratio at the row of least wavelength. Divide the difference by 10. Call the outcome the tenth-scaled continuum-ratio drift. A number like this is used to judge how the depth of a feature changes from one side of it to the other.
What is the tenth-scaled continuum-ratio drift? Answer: 0.007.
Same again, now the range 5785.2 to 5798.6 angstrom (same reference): 0.009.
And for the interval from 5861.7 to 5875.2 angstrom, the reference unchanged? -0.009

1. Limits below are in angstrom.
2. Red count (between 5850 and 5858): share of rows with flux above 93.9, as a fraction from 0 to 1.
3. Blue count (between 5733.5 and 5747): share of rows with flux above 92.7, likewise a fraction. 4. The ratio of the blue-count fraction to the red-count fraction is 1.00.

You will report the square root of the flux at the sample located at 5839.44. 9.4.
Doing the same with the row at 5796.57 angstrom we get 9.1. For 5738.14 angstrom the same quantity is 9.7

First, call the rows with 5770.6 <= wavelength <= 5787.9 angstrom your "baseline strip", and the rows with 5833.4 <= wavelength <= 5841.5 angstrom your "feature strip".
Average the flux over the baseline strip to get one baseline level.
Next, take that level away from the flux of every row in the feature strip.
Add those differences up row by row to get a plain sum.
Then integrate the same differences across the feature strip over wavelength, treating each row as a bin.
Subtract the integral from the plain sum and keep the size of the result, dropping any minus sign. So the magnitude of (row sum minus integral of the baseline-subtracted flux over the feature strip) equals 11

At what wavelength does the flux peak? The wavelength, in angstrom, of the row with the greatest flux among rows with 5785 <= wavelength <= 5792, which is 5788.57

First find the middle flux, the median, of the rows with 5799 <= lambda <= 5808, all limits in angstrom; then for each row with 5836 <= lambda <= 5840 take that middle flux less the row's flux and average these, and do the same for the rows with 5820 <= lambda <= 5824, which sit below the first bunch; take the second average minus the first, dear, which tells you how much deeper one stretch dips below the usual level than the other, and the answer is -13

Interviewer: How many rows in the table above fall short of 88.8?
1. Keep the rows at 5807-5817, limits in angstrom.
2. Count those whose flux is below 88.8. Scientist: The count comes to 2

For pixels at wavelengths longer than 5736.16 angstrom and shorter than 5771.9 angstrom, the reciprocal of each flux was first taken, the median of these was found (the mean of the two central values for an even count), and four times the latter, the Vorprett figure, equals 0.0443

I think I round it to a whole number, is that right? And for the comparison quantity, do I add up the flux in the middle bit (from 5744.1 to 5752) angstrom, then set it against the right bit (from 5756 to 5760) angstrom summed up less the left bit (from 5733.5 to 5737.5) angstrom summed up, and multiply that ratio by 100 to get -2408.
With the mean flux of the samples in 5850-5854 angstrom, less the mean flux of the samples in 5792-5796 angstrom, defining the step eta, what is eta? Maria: 15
